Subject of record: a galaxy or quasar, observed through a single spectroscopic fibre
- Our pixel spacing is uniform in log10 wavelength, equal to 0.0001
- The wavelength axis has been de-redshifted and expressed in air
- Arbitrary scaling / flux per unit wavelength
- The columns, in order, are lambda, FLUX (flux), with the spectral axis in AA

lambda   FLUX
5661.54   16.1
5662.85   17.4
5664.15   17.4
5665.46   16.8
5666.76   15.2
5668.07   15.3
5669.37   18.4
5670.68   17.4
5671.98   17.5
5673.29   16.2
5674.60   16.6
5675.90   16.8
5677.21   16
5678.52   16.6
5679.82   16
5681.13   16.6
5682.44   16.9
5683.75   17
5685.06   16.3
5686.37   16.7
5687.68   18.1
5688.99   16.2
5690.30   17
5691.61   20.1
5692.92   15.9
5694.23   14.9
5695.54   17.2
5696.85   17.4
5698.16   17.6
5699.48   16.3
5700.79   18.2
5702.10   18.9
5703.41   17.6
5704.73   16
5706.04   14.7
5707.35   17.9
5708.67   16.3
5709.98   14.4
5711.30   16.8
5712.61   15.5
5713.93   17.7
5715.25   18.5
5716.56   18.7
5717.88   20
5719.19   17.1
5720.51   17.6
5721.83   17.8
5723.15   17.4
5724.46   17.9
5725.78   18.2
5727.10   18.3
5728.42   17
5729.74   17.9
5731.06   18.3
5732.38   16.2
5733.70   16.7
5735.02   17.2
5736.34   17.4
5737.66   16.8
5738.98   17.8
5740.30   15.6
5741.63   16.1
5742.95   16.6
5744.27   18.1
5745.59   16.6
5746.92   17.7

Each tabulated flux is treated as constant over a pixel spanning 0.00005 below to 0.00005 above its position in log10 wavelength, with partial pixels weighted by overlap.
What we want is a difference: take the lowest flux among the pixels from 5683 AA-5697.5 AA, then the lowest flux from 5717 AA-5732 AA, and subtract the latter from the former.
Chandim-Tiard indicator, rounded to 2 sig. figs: -2.1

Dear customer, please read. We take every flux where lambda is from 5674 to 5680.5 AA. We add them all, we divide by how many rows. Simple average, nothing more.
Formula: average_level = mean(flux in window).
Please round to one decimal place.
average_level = 16.4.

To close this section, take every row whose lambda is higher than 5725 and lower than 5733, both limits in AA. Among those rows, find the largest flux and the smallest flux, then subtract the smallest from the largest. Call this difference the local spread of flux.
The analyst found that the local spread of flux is 2.1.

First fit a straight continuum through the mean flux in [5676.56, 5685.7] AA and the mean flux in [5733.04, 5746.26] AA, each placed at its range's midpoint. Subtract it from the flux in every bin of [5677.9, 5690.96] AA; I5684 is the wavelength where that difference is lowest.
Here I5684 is 5679.82 AA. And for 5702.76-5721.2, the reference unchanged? 5709.98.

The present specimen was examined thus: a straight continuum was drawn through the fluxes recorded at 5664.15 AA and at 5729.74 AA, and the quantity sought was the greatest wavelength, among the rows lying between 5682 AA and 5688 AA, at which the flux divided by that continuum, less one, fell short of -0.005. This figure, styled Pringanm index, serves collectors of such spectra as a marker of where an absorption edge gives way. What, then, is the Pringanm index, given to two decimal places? 5686.37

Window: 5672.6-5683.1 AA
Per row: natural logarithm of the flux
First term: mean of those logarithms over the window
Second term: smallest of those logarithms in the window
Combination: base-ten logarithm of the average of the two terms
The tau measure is 0.445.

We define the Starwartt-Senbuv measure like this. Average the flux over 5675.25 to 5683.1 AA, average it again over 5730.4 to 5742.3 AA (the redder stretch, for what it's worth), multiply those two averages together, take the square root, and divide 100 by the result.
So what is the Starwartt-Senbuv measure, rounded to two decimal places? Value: 5.99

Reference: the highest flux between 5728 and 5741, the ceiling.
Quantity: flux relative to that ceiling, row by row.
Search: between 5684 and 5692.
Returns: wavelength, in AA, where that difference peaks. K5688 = 5691.61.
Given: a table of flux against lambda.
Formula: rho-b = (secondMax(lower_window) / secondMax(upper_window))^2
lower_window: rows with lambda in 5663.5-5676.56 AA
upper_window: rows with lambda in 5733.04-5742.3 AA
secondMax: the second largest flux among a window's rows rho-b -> 1.01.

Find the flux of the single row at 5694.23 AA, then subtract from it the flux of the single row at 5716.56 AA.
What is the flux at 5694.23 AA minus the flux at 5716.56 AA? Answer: -3.8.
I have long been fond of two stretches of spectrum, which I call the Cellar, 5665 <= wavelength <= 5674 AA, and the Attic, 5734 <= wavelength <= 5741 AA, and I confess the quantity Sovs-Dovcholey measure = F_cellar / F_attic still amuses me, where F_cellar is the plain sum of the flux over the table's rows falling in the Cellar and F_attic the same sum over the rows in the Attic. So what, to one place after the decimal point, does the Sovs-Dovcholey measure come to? 1.4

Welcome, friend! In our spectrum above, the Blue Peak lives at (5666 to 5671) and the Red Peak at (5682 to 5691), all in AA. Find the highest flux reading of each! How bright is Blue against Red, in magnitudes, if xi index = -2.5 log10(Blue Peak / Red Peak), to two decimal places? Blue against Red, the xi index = -0.02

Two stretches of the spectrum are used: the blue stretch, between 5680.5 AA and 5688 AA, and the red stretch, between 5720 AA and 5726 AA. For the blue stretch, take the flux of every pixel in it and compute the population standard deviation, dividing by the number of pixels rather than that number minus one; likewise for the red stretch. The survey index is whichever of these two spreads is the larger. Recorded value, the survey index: 0.57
